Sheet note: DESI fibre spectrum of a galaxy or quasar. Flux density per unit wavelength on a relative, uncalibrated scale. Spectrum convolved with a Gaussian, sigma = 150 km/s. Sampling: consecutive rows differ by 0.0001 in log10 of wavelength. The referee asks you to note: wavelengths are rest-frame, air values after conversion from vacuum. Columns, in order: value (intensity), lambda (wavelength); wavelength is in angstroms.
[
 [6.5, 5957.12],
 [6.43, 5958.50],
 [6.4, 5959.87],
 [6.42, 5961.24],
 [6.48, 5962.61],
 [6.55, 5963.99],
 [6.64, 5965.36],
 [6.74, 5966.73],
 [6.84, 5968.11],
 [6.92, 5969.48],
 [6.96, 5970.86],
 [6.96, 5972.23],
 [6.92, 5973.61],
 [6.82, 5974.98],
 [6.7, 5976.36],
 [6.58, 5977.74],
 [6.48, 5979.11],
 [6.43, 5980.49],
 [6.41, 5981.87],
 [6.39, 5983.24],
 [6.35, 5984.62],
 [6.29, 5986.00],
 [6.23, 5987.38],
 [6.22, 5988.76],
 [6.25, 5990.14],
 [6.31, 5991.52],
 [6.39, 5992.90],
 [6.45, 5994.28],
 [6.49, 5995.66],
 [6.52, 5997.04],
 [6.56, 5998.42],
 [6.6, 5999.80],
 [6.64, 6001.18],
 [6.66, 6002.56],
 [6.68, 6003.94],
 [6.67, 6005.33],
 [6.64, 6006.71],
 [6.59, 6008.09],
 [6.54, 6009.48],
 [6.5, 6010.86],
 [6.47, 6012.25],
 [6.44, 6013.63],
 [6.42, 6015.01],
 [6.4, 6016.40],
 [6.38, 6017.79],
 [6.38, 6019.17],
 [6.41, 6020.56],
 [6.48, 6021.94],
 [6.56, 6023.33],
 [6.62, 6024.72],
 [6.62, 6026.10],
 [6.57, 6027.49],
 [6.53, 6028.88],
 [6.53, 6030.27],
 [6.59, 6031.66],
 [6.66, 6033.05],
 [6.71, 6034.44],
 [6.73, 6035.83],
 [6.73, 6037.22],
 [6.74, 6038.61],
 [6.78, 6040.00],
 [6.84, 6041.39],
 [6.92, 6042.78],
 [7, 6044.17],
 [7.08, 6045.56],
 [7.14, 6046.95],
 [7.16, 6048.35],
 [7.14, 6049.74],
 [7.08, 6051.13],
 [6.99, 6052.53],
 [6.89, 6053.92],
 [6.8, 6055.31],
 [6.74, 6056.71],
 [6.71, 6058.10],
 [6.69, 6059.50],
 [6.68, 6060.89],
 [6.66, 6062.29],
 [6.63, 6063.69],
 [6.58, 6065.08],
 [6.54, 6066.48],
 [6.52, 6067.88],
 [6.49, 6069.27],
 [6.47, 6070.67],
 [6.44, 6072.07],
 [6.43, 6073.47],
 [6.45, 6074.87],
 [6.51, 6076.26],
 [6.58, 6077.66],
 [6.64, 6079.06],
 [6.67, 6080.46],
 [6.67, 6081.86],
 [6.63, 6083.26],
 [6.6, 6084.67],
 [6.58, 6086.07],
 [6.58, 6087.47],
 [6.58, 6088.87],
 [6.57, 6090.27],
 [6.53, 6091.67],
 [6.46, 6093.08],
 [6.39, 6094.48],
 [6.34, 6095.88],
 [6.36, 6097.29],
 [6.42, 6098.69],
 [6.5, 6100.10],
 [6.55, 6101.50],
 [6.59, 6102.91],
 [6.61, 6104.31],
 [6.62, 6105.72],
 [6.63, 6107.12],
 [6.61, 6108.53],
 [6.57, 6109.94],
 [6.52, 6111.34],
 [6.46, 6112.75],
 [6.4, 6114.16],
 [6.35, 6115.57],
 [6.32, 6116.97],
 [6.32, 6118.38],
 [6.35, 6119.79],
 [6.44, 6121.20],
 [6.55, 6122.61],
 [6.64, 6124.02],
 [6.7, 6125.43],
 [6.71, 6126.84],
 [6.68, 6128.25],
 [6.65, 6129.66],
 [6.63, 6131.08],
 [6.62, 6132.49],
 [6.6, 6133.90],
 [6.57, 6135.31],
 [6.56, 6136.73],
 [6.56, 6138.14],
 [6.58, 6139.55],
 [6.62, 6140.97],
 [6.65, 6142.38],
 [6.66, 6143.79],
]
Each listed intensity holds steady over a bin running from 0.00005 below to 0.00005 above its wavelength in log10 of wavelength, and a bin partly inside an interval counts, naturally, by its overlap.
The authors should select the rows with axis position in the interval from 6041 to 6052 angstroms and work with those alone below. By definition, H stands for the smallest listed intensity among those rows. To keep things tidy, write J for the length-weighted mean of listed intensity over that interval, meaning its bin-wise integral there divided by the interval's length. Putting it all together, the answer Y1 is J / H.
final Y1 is 1.031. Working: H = 6.84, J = 7.05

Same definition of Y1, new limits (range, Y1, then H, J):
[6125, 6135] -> 1.008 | 6.6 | 6.65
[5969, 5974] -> 1.002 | 6.92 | 6.94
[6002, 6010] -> 1.013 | 6.54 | 6.63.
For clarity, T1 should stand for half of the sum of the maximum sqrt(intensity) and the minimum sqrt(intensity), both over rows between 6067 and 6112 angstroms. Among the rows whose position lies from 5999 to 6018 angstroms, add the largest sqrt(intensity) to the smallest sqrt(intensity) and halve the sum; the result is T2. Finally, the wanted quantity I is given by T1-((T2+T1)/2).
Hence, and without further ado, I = -0.002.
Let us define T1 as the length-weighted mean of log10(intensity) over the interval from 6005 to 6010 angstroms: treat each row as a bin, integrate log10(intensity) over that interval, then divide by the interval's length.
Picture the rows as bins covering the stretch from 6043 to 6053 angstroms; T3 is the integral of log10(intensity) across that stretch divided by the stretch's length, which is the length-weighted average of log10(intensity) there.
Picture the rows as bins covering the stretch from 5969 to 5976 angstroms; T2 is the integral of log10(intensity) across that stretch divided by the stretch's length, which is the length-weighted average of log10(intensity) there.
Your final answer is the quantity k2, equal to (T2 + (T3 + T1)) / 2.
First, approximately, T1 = 0.8200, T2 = 0.839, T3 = 0.850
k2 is 1.25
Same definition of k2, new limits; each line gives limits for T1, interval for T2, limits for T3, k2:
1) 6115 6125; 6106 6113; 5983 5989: 1.21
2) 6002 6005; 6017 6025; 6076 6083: 1.23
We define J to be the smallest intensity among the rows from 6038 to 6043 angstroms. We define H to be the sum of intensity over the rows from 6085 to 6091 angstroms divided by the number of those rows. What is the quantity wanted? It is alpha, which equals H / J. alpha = 0.98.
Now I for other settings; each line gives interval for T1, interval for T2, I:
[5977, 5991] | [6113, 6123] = -0.004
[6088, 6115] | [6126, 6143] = -0.015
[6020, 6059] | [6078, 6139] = 0.026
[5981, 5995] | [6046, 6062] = -0.057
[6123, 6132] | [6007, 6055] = -0.009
